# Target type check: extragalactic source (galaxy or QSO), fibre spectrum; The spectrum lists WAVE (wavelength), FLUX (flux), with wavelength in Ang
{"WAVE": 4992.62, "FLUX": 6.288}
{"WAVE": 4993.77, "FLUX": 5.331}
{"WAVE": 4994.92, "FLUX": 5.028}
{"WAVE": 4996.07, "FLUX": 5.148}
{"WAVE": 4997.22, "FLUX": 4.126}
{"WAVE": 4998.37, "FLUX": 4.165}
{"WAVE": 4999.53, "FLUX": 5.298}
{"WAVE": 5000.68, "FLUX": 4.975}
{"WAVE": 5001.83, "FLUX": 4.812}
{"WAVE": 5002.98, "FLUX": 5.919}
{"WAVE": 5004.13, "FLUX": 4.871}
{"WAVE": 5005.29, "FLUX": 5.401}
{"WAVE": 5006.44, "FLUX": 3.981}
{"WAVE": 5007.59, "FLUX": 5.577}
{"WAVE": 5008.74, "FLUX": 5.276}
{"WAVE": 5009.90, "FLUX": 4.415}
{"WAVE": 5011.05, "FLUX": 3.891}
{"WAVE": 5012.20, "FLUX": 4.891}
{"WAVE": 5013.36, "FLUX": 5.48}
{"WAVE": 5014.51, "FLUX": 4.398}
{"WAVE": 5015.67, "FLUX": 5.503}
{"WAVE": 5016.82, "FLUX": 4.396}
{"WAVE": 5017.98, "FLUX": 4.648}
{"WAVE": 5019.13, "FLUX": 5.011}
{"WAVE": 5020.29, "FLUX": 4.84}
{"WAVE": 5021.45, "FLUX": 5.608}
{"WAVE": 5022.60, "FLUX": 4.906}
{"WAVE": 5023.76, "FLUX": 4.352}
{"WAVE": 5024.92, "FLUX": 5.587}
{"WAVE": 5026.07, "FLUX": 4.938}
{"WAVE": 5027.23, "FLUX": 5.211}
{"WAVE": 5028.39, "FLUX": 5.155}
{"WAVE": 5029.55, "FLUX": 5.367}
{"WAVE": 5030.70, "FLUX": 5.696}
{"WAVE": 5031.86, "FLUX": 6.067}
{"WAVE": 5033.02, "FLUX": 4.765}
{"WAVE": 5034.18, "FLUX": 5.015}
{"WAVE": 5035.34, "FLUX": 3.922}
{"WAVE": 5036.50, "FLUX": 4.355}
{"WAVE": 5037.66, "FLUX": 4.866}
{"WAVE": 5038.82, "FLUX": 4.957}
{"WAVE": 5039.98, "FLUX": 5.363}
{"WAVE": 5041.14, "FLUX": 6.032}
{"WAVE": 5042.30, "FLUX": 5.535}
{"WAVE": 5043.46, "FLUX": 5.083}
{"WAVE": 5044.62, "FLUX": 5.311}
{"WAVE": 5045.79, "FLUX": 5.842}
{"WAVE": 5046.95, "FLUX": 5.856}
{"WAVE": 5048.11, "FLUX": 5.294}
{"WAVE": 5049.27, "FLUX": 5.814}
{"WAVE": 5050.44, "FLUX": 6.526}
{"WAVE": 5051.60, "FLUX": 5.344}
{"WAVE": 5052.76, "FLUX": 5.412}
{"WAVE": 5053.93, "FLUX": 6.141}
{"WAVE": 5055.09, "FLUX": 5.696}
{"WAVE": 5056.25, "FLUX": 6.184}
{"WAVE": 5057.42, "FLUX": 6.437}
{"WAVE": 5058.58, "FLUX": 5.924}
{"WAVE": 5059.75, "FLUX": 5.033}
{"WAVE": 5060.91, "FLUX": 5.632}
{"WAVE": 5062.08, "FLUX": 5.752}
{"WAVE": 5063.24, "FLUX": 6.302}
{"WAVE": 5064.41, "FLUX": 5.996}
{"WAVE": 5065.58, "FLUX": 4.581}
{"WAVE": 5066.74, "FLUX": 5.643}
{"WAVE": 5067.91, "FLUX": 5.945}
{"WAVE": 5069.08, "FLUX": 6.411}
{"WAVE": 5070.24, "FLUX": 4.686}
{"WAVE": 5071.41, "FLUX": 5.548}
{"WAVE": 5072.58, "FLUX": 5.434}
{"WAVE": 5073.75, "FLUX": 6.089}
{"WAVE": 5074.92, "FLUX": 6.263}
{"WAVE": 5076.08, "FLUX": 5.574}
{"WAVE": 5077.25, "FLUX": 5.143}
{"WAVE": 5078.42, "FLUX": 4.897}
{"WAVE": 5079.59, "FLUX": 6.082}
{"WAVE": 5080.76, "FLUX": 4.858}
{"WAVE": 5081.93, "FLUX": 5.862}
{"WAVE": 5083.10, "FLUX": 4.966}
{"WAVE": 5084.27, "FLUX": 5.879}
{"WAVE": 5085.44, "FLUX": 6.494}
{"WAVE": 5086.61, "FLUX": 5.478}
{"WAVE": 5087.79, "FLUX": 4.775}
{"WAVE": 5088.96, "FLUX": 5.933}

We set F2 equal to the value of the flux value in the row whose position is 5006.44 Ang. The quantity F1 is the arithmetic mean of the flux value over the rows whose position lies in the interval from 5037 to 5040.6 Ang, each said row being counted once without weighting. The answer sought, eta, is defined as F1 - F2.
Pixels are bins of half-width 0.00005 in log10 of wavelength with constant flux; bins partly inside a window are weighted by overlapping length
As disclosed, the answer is 1.1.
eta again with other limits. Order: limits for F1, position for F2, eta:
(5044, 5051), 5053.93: -0.4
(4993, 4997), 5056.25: -1.0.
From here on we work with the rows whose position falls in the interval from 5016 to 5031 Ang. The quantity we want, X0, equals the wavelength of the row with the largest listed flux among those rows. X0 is 5030.70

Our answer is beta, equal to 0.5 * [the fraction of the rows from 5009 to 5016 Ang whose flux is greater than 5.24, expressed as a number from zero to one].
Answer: 0.17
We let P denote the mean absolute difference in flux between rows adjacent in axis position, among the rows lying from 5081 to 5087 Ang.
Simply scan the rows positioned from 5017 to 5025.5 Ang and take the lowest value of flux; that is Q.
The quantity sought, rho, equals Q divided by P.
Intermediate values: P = 0.9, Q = 4.352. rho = 5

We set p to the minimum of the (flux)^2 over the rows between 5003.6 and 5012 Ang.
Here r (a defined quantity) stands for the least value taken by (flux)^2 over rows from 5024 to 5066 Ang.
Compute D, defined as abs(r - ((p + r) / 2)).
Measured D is 0.1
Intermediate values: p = 15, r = 15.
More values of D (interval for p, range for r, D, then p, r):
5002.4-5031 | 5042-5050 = 5.3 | 15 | 26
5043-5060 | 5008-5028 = 5.1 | 25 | 15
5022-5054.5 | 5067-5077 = 3.3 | 15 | 22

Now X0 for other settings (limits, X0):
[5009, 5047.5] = 5031.86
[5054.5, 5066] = 5057.42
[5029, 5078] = 5050.44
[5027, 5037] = 5031.86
